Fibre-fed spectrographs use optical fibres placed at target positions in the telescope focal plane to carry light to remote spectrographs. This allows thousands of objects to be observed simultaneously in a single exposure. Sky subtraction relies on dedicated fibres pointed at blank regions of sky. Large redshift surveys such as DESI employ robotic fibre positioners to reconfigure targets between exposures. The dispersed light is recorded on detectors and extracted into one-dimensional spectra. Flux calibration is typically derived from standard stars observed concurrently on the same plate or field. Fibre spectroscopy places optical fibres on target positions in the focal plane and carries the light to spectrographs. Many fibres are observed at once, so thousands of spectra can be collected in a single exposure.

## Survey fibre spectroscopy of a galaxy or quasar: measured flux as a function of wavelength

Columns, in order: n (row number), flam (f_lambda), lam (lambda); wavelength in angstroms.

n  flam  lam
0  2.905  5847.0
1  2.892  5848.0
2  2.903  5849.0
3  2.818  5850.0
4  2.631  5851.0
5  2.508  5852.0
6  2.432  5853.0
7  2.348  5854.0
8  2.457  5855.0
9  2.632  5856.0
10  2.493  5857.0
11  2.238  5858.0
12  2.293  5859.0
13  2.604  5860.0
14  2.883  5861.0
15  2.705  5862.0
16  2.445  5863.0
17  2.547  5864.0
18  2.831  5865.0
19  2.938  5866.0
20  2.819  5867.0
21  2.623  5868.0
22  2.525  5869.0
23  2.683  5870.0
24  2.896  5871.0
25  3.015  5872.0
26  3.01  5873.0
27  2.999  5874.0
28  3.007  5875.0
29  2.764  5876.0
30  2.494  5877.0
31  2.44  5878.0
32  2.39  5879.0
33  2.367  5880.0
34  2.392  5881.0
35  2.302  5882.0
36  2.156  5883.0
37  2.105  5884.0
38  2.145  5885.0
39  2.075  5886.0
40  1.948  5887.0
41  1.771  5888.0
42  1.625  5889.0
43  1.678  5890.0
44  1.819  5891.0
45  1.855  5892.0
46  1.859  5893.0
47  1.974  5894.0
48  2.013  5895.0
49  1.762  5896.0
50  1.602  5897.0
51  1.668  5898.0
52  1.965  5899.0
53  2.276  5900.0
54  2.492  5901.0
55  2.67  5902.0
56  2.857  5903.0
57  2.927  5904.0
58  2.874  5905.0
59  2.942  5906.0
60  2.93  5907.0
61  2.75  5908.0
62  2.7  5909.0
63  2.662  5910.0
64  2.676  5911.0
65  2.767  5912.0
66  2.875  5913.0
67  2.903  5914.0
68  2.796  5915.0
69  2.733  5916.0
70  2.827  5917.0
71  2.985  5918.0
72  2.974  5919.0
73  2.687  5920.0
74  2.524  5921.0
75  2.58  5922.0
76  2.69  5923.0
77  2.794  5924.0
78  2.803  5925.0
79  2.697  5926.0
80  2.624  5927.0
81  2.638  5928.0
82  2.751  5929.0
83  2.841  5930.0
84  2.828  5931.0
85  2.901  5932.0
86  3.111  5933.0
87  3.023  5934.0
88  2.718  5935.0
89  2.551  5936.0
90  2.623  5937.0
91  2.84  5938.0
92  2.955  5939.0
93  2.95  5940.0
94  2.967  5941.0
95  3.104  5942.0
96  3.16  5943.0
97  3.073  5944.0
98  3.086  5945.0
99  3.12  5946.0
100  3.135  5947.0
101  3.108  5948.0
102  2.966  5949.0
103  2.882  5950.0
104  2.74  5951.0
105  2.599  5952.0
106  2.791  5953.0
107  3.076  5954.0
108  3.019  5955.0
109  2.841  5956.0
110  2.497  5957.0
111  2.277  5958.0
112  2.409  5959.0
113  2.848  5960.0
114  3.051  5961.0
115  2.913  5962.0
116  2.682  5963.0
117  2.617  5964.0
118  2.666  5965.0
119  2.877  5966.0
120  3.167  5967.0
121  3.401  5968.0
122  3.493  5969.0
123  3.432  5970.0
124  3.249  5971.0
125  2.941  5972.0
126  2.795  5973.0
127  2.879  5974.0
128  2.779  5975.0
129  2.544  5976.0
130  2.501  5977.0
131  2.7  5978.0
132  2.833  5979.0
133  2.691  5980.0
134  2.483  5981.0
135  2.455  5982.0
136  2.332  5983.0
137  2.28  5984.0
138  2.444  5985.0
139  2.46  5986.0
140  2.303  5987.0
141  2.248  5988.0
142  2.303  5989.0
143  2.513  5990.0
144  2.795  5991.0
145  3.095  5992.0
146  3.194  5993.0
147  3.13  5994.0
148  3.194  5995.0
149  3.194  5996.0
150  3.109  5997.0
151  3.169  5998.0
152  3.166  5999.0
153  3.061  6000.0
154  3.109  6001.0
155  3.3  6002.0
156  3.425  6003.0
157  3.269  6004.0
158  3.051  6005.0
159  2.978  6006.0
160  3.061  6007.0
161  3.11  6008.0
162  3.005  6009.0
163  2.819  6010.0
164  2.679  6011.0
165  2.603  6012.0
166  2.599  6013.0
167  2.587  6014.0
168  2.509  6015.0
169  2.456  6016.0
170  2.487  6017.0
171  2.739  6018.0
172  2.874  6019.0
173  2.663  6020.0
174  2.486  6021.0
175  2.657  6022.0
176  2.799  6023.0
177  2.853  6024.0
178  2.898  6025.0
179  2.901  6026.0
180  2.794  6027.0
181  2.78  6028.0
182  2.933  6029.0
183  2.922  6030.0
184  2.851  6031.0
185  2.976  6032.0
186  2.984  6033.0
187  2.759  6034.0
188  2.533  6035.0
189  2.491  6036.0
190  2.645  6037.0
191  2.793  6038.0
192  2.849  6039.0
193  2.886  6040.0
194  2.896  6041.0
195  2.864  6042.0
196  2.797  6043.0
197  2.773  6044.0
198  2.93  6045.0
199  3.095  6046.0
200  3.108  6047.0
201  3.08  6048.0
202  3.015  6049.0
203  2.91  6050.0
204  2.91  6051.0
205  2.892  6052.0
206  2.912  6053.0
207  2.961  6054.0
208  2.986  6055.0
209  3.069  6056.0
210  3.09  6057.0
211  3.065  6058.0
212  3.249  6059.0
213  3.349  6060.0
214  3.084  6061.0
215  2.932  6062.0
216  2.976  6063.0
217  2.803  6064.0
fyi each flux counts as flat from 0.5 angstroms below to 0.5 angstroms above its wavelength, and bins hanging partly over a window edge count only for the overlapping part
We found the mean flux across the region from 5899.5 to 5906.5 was 2.7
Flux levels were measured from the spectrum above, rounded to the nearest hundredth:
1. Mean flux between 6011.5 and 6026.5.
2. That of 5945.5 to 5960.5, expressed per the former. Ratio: 1.05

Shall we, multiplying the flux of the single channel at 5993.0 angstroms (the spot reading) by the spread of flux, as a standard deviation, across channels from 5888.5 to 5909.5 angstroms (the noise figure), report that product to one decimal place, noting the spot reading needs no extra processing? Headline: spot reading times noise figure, 1.6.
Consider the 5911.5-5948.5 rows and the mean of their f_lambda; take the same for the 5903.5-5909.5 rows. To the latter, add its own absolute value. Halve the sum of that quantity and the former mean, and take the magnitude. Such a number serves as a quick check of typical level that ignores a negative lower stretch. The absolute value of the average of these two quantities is 4.28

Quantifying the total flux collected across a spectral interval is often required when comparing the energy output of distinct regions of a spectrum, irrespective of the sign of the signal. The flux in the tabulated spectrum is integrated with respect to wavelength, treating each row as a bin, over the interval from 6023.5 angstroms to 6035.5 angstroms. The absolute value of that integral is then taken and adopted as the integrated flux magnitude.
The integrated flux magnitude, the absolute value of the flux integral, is 34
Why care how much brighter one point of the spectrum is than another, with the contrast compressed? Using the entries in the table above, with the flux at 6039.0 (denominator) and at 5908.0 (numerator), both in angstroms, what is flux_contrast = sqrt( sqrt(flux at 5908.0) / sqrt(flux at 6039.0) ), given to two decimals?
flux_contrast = 0.99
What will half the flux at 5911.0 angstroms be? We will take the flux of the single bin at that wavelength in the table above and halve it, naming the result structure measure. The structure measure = 1.34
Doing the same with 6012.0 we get 1.30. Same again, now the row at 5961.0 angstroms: 1.53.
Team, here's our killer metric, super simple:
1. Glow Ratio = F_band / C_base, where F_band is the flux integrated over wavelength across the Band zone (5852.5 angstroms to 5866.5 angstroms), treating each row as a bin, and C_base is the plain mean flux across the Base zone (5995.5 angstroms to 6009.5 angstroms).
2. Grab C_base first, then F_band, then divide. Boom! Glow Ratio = 11.4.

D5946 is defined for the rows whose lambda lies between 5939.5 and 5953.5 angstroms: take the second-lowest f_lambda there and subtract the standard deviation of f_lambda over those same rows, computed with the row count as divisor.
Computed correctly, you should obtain 2.58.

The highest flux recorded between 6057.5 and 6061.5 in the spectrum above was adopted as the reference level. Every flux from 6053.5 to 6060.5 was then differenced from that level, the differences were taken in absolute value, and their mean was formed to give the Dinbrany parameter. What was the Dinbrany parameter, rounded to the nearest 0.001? 0.239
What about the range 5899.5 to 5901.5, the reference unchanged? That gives 0.965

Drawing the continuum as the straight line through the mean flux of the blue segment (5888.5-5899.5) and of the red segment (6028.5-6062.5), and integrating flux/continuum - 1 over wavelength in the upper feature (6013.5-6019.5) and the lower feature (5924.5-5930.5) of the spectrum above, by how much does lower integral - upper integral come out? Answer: 2.21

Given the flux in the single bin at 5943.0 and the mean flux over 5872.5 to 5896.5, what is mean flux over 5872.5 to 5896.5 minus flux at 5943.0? -1.0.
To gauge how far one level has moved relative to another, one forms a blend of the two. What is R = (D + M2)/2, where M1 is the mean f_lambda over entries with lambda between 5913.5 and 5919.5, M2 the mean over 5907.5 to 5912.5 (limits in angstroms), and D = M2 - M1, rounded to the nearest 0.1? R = 1.3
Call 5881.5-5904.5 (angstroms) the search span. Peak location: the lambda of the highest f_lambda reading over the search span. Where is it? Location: 5904.0 angstroms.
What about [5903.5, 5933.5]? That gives 5933.0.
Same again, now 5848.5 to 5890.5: 5872.0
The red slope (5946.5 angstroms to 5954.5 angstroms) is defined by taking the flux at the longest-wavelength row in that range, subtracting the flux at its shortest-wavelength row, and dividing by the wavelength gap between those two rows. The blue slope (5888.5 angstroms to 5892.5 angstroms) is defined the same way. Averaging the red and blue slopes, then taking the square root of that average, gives 0.18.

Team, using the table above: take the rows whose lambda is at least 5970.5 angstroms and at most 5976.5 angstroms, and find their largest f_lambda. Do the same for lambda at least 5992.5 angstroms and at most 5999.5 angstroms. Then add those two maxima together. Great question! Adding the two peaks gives 6.4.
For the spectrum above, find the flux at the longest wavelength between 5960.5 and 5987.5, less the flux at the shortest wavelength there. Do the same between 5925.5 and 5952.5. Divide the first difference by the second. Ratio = 7.63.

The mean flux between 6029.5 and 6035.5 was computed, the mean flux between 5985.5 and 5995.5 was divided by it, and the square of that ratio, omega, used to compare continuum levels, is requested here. 0.92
